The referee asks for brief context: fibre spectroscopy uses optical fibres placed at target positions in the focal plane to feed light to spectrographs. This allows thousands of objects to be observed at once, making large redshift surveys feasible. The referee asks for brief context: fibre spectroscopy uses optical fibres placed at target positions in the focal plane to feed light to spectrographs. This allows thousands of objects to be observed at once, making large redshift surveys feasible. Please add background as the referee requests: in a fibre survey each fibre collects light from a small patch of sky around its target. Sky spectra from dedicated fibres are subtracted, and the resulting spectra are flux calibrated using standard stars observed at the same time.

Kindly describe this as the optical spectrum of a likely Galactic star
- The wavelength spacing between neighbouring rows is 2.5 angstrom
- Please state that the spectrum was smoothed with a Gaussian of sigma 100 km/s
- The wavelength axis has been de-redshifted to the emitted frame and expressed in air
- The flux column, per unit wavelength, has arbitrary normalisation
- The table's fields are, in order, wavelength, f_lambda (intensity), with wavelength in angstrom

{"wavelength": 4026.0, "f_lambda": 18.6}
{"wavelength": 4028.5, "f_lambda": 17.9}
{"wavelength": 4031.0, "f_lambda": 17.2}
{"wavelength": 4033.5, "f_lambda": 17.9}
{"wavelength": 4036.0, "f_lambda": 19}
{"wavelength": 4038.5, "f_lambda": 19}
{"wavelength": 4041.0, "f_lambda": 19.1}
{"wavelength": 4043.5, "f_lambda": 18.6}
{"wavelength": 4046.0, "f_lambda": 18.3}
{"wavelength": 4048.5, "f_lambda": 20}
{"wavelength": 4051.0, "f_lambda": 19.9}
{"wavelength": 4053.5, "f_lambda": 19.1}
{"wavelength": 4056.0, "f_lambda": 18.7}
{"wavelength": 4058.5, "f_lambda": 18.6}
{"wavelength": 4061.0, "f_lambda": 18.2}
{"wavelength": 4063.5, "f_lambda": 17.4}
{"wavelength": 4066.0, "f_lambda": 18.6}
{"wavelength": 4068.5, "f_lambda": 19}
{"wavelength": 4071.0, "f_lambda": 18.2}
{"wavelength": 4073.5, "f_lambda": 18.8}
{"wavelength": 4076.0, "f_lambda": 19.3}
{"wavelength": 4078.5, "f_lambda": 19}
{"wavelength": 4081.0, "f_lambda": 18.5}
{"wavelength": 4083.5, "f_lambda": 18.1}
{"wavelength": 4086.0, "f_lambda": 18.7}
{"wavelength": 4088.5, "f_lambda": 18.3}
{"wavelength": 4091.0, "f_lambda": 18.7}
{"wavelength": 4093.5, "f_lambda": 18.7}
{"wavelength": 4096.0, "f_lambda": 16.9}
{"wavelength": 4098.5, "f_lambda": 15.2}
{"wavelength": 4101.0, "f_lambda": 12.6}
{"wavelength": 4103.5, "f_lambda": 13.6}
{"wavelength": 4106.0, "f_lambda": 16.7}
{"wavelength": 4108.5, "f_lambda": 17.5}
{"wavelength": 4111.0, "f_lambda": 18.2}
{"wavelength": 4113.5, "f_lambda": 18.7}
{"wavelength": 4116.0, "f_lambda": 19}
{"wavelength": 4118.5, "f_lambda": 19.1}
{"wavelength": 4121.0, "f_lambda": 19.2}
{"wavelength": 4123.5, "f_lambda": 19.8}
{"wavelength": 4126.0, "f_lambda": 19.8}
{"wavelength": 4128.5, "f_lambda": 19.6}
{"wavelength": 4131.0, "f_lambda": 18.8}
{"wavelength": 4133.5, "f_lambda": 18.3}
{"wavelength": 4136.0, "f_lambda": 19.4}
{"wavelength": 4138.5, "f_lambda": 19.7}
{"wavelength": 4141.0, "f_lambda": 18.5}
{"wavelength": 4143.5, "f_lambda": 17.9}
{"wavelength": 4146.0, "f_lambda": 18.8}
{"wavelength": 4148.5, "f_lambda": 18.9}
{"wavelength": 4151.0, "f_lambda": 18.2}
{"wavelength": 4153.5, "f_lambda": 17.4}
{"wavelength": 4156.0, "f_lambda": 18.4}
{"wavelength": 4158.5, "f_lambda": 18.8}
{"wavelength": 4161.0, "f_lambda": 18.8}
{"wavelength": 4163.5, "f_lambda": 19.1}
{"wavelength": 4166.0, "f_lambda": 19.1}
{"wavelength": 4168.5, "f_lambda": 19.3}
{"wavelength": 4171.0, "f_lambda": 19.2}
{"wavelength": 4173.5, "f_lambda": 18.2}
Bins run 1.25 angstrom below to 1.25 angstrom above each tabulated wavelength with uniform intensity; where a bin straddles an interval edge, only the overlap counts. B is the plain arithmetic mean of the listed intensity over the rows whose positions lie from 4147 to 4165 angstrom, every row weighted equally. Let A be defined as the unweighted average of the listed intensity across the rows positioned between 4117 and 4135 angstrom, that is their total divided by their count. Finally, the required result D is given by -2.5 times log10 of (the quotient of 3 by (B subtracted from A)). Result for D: -1.56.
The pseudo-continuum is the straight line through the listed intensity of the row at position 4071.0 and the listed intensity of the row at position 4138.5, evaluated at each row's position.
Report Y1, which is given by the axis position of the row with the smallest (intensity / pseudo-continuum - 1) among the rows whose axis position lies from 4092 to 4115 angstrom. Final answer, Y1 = 4101.0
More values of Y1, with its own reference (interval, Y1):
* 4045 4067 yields 4063.5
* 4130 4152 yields 4143.5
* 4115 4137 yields 4133.5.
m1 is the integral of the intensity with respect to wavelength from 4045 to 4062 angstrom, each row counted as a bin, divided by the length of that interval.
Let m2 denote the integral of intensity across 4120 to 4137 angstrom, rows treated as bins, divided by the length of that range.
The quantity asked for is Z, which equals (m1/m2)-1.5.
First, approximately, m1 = 19.0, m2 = 19.3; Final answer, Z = -0.51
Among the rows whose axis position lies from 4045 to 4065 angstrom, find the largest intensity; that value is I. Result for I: 20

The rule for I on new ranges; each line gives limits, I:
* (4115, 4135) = 19.8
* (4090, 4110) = 18.7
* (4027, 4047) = 19.1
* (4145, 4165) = 19.1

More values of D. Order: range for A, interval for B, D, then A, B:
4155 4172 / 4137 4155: -2.01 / 19.0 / 18.5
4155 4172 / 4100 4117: -0.27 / 19.0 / 16.6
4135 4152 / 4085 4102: -0.58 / 18.8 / 17.0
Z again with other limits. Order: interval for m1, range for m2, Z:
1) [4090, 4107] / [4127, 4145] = -0.65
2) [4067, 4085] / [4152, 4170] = -0.50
